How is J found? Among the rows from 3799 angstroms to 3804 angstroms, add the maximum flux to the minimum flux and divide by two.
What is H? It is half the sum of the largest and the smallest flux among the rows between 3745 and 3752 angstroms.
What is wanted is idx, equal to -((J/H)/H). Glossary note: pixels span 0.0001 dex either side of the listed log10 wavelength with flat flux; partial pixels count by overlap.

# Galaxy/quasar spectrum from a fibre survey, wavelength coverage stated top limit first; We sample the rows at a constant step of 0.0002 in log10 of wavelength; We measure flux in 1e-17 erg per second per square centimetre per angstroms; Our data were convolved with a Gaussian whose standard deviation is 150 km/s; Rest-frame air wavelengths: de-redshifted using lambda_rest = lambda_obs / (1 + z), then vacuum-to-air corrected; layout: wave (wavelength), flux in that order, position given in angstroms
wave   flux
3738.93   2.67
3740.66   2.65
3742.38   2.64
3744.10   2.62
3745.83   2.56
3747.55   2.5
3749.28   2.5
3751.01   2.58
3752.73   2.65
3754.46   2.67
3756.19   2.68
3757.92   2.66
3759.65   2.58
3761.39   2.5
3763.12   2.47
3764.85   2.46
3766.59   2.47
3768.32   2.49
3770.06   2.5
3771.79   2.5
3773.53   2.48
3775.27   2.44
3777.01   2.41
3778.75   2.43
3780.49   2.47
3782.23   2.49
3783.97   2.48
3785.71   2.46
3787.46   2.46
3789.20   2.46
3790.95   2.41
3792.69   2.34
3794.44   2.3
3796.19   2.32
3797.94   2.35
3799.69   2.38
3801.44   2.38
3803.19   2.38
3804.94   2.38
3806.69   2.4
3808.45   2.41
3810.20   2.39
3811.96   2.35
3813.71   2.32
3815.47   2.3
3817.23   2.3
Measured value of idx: -0.369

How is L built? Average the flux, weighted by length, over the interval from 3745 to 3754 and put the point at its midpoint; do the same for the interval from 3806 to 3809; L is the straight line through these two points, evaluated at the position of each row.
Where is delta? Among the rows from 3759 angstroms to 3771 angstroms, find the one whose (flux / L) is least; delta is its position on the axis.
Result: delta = 3764.85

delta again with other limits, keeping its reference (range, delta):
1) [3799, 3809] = 3799.69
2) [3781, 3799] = 3794.44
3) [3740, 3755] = 3747.55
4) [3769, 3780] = 3777.01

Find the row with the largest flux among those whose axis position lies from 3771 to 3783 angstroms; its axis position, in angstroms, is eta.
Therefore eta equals 3771.79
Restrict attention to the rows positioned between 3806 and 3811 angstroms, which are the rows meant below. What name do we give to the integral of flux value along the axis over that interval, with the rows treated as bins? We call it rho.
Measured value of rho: 12.0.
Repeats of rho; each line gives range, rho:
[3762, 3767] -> 12.3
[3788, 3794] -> 14.4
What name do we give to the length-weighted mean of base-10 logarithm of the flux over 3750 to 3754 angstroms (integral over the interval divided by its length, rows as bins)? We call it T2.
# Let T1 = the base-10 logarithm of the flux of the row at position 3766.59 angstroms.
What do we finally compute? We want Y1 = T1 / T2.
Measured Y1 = 0.94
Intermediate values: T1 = 0.393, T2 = 0.418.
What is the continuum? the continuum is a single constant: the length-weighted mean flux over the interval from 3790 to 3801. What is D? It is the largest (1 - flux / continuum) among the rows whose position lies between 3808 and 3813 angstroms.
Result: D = 0.00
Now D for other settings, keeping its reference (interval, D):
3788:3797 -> 0.02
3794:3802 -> 0.02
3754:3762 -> -0.06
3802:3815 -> 0.01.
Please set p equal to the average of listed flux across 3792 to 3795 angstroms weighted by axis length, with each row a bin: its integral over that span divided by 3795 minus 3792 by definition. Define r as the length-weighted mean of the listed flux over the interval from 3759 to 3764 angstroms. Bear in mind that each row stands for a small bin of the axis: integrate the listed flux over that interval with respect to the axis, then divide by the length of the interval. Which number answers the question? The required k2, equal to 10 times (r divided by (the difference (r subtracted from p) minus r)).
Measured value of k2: -9.3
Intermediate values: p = 2.32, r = 2.51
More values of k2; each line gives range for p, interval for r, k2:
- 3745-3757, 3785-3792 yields -10.6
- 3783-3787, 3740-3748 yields -9.5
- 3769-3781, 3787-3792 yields -10.1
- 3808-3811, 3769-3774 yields -9.6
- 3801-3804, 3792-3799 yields -10.2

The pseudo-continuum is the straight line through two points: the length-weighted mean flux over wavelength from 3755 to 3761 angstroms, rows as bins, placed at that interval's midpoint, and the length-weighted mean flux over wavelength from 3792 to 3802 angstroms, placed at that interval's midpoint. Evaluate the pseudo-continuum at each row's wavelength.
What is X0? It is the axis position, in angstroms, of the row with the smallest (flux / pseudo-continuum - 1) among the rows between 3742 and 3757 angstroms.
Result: 3747.55 angstroms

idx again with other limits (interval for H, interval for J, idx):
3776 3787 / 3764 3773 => -0.413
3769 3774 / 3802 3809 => -0.386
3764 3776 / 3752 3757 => -0.437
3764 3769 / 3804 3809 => -0.391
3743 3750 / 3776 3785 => -0.374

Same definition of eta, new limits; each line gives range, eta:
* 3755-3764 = 3756.19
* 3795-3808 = 3806.69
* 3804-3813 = 3808.45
